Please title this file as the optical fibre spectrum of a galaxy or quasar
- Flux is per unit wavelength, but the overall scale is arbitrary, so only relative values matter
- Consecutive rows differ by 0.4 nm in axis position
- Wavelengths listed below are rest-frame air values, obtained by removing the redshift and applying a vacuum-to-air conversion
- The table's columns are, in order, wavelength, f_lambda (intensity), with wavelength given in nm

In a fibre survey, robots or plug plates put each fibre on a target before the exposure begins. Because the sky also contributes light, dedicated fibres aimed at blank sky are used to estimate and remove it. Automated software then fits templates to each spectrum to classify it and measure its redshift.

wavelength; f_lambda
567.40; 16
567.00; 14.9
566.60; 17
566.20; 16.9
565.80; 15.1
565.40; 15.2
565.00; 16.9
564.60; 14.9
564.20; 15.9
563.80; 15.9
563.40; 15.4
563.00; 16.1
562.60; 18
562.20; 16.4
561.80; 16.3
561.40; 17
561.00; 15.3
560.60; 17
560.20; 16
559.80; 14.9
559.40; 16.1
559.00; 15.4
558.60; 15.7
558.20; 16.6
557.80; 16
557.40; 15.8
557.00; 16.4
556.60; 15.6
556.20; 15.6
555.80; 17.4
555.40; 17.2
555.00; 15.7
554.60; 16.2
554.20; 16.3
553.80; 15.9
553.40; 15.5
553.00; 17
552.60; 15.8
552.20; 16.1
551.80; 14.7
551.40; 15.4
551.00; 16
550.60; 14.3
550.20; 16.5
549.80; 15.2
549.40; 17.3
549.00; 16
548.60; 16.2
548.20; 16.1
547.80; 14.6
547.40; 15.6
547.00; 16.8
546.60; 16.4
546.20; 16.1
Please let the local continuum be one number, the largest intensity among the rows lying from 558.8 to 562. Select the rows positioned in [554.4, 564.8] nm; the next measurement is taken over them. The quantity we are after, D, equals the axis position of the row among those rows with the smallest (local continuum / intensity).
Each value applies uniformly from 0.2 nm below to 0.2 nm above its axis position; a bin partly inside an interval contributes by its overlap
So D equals 562.60 nm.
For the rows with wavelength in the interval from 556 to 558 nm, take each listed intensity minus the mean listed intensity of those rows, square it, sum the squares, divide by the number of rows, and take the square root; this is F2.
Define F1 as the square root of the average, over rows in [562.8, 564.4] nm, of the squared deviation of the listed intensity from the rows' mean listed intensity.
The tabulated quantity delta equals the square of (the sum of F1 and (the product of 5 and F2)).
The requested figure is 3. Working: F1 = 0.26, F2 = 0.30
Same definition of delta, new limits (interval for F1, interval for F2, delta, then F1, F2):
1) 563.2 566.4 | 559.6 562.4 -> 20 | 0.73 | 0.74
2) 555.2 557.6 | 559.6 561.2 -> 22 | 0.74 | 0.80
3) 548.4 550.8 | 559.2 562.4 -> 20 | 0.95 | 0.69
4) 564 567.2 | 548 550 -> 18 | 0.89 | 0.67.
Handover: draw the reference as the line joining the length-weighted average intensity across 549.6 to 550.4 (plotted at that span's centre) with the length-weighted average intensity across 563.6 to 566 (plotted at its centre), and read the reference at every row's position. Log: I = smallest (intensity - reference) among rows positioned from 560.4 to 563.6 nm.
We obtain -0.40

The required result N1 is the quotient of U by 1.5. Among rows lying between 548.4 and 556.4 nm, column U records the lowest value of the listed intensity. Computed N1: 9.53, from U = 14.3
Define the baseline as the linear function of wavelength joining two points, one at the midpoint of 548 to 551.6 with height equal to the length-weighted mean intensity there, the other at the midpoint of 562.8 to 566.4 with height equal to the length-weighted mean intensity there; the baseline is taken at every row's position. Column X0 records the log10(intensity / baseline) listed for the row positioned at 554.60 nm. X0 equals 0.009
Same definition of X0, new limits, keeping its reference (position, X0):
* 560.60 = 0.031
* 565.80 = -0.020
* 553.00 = 0.030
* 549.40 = 0.037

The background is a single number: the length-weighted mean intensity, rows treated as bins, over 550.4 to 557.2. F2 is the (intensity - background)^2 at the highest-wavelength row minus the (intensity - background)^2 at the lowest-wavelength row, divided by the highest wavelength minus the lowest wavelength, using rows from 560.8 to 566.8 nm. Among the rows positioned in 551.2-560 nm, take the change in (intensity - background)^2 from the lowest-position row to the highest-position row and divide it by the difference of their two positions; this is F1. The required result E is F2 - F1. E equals 0.03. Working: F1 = 0.09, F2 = 0.12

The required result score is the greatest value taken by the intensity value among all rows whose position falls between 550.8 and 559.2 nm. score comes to 17.4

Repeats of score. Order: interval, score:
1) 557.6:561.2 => 17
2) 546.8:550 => 17.3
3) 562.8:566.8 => 17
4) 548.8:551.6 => 17.3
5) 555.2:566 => 18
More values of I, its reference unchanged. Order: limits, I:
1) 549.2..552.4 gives -1.54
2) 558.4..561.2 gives -0.82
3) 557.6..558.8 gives -0.03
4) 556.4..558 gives -0.16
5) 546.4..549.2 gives -1.28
